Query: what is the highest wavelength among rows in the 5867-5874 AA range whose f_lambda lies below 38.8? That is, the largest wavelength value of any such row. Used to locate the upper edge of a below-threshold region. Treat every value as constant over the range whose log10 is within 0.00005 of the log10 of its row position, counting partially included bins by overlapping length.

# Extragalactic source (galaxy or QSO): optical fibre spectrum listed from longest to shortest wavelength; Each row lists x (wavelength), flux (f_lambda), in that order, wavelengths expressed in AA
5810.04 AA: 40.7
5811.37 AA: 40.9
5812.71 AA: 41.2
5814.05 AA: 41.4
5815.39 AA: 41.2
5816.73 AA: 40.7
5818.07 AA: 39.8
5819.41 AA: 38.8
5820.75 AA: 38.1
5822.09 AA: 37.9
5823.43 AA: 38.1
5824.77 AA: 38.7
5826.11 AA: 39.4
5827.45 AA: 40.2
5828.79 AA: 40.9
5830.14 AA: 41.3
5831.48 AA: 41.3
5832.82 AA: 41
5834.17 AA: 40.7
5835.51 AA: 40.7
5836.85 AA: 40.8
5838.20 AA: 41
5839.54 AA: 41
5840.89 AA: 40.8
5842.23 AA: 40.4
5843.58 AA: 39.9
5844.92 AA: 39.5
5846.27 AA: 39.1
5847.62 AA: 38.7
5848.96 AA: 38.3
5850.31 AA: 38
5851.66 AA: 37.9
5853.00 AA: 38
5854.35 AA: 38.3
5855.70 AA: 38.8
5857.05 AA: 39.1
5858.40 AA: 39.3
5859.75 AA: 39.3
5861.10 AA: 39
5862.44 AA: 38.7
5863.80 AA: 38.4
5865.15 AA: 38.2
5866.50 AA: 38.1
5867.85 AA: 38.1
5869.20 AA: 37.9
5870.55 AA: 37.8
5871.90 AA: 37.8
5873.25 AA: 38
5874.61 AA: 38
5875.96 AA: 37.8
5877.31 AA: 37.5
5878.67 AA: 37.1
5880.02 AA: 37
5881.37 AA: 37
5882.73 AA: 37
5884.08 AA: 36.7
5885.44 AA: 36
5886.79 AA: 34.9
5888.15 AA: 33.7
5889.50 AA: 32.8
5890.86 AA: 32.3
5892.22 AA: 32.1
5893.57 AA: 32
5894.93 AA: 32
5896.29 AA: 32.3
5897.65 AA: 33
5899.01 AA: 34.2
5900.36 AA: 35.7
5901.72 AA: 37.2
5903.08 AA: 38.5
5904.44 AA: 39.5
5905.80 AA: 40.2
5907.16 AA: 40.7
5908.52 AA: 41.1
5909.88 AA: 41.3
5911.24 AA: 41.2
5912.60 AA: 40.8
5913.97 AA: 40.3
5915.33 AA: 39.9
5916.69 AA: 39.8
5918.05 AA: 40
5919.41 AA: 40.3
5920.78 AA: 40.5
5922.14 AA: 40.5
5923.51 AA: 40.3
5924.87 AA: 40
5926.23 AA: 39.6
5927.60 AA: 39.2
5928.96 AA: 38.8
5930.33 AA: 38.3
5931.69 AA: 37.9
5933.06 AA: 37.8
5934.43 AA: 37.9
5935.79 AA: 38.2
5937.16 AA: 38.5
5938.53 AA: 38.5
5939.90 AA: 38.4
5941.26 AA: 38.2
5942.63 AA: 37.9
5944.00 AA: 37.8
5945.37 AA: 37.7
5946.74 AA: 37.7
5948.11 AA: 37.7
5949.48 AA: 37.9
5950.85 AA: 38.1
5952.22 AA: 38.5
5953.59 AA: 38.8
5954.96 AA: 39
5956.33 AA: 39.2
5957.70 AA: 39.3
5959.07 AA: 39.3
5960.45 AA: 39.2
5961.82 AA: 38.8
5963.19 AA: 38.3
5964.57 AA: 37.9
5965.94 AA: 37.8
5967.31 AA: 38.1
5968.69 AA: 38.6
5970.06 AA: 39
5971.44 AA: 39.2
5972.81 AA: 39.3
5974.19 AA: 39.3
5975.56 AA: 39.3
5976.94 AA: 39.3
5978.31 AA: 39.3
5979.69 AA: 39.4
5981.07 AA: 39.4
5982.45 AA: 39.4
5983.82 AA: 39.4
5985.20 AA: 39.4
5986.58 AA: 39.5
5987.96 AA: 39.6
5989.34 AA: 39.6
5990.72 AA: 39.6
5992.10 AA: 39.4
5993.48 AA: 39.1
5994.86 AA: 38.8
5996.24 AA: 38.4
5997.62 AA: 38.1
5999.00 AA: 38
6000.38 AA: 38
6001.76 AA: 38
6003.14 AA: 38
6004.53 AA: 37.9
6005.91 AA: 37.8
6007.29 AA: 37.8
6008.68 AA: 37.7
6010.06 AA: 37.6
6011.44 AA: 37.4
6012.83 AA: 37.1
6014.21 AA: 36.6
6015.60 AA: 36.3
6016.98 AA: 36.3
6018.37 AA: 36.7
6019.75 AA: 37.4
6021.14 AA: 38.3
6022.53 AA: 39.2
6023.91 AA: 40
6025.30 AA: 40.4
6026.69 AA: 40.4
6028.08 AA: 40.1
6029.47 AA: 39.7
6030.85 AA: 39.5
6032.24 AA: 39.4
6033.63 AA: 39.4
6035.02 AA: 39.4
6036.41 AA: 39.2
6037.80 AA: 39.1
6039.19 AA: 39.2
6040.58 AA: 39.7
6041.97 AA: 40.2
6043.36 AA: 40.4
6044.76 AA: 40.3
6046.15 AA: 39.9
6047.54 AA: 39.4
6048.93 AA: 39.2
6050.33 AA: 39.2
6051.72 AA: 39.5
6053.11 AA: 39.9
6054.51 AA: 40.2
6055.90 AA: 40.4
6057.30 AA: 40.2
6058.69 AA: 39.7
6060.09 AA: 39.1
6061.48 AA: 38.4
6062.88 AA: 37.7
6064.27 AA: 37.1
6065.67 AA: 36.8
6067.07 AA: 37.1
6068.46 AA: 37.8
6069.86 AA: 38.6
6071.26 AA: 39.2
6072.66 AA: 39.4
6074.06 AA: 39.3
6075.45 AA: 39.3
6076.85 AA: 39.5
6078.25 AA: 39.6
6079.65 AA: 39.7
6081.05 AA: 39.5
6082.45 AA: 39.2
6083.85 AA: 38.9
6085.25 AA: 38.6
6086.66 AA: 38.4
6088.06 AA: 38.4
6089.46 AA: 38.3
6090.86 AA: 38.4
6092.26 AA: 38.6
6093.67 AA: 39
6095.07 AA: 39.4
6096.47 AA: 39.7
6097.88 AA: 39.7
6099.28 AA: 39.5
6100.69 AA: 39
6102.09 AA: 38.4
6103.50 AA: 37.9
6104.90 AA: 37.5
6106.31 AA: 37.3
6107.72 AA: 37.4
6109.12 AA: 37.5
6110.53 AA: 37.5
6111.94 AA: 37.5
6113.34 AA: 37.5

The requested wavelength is 5873.25 AA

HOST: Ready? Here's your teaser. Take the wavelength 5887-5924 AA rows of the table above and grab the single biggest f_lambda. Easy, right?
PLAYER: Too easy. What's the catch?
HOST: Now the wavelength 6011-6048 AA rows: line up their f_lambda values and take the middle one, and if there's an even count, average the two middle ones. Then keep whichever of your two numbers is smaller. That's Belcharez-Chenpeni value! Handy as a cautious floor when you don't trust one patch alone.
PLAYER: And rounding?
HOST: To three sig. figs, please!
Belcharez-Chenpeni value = 39.4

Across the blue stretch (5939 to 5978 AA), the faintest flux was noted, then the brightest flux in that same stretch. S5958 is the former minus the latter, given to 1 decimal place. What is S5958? -1.6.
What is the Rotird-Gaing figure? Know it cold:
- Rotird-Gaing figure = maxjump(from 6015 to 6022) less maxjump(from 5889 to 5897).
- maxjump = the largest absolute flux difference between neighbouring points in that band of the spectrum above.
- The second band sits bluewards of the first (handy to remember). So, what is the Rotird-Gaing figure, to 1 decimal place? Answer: 0.4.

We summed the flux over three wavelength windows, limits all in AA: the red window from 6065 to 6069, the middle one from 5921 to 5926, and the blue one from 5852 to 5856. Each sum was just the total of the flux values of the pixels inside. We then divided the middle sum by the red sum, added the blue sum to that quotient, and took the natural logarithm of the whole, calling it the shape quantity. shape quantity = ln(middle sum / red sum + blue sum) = 4.76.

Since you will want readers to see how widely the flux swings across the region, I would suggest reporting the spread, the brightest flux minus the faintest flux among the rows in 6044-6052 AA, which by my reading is 1.1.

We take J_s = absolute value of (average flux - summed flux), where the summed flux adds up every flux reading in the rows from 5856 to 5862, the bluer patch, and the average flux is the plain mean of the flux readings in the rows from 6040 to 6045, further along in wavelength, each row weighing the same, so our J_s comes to 117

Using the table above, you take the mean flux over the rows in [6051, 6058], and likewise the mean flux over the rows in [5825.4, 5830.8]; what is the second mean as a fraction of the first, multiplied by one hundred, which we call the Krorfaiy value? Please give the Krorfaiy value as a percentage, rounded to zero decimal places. 101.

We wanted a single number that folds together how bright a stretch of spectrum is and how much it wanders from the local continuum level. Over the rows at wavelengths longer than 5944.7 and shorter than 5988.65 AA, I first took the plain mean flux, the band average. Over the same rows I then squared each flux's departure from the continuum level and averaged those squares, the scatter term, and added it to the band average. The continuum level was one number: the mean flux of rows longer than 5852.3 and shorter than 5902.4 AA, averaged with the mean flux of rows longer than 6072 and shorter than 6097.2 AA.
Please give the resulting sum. 40.3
